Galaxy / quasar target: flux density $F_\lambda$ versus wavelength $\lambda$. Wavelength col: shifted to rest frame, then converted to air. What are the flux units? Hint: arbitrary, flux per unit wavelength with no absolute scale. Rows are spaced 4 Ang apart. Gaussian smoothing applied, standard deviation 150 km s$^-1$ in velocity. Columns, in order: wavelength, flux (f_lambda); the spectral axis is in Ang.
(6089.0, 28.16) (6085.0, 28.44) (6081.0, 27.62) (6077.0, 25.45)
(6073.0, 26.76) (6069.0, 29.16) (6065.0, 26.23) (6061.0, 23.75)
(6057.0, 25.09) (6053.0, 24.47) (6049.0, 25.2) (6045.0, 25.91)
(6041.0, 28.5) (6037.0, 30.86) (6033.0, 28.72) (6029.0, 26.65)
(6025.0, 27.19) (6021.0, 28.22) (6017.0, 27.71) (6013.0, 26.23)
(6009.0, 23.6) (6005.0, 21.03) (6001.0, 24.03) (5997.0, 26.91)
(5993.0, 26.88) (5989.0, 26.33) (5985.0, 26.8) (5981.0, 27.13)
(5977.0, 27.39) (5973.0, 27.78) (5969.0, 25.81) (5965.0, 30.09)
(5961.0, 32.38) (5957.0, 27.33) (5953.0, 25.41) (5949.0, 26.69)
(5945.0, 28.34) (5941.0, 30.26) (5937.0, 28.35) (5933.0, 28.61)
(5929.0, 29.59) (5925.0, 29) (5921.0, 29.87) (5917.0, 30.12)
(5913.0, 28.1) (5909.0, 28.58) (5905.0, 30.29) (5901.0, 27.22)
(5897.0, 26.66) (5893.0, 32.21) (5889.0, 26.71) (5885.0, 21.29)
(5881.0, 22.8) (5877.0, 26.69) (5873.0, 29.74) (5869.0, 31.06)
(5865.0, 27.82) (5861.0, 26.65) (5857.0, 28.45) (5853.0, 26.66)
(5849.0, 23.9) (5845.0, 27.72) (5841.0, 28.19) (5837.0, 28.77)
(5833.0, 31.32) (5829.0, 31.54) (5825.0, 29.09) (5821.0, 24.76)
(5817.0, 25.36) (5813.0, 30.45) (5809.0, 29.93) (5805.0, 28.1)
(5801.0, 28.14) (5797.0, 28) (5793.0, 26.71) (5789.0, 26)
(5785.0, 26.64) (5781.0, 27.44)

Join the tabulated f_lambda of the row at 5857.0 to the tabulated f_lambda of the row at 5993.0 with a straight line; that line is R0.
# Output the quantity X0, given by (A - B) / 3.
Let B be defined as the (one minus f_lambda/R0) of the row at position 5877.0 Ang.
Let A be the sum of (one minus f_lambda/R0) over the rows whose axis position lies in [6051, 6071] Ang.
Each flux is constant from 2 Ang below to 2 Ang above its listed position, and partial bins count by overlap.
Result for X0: 0.004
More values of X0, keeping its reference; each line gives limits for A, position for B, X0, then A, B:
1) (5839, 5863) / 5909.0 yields 0.120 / 0.33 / -0.03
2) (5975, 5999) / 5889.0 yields -0.013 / 0.01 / 0.05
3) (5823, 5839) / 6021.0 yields -0.045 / -0.20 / -0.06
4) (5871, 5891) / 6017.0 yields 0.175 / 0.48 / -0.04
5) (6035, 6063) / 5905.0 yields 0.027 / 0.00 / -0.09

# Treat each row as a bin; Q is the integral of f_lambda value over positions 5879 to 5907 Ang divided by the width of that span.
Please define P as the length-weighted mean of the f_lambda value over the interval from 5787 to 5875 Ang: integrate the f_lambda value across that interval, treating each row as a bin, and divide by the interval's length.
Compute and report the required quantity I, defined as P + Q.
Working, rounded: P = 28.1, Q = 26.7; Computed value 54.8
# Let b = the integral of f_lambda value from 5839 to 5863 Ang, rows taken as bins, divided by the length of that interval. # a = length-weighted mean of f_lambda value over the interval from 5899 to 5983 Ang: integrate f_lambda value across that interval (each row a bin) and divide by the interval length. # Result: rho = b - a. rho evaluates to -1.6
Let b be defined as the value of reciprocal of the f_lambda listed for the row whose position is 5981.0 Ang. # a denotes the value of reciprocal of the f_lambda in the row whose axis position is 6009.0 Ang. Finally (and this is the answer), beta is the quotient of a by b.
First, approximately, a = 0.042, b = 0.0369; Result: 1.15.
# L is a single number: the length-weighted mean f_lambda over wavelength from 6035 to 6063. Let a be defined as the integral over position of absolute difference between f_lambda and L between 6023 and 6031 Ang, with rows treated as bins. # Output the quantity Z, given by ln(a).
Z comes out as 1.7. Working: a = 5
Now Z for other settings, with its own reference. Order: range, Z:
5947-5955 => 1.6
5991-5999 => 1.6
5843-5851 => 2.7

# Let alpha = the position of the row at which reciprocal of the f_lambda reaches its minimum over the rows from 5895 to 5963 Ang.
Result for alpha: 5961.0 Ang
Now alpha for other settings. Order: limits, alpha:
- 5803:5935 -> 5893.0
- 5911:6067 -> 5961.0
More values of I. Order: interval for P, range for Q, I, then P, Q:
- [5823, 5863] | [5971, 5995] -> 55.3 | 28.2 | 27.1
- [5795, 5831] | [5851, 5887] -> 55.2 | 28.4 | 26.8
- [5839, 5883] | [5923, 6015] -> 54.5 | 27.2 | 27.2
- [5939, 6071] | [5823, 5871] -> 55.3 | 26.9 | 28.4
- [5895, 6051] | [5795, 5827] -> 55.6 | 27.6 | 28.0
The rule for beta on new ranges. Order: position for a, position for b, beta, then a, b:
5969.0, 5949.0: 1.03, 0.039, 0.0375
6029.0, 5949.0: 1.00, 0.038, 0.0375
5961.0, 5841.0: 0.87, 0.031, 0.0355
